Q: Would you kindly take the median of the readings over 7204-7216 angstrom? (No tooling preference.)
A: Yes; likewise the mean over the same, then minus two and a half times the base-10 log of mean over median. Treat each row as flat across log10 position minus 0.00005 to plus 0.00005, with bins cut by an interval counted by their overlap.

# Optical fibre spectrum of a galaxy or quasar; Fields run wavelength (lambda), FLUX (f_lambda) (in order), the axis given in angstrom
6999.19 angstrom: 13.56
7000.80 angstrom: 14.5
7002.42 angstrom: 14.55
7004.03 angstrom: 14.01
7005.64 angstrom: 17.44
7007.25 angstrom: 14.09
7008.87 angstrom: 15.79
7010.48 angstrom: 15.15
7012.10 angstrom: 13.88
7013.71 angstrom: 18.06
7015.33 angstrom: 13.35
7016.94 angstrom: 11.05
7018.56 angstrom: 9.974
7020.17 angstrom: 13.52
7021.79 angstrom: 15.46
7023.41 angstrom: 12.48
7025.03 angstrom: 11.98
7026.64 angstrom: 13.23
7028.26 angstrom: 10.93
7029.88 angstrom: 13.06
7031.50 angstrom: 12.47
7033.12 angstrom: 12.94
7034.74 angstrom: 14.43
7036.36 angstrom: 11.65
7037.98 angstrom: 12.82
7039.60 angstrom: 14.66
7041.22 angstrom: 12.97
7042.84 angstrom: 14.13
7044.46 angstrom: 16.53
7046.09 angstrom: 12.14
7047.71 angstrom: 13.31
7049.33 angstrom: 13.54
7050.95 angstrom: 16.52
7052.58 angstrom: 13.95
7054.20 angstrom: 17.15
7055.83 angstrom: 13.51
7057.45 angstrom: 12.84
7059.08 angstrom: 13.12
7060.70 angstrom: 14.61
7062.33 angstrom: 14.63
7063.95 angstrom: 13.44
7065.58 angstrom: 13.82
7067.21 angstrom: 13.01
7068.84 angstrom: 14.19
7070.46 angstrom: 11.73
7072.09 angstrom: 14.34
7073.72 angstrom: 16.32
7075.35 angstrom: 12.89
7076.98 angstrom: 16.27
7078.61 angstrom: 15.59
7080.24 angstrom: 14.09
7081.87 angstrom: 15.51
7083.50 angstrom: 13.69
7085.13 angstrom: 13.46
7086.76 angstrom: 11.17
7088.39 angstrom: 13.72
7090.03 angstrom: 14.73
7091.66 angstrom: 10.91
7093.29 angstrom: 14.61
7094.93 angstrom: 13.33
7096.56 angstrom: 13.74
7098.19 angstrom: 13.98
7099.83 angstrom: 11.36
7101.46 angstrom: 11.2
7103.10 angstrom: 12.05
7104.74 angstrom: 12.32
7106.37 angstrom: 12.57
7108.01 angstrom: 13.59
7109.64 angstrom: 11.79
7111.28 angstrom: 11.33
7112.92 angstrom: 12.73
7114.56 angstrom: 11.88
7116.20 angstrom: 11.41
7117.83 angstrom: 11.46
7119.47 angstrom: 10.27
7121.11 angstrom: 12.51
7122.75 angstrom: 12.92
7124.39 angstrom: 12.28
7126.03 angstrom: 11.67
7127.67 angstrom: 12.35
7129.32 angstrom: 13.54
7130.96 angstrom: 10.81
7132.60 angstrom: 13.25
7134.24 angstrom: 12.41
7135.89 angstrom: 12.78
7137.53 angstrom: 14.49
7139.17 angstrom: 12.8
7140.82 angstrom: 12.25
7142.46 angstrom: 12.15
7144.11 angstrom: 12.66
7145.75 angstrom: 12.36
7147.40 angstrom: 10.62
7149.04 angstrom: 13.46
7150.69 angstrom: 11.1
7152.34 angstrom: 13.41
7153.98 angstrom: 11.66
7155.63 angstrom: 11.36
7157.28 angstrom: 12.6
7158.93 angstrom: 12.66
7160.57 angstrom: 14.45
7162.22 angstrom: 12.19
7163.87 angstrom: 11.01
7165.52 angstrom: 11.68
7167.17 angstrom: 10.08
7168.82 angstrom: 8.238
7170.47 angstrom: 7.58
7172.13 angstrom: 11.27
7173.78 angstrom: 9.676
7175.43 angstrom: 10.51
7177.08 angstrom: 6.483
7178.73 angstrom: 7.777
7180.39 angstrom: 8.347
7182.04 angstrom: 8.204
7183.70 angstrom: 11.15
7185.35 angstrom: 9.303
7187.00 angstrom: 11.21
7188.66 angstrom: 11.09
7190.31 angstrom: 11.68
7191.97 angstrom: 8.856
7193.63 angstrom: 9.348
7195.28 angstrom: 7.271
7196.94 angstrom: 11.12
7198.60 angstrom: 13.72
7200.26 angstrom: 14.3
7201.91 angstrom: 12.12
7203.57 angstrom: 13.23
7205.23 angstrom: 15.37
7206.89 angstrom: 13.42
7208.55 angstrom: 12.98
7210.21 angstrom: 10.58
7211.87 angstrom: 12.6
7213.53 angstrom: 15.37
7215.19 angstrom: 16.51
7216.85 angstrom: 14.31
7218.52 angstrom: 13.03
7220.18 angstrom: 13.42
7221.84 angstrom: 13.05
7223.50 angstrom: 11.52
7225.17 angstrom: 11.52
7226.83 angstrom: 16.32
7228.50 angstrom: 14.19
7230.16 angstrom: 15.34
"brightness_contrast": -0.03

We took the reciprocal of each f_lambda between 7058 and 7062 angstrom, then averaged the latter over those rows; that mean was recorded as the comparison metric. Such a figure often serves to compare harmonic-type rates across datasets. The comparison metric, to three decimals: 0.072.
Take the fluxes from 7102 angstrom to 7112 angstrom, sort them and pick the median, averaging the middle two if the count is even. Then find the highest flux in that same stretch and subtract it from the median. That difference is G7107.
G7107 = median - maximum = -1.4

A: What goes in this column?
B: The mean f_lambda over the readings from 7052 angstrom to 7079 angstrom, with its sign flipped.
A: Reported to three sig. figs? -14.2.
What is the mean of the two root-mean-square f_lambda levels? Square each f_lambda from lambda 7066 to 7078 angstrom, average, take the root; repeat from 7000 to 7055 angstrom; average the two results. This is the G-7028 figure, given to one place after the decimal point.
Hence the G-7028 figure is 14.1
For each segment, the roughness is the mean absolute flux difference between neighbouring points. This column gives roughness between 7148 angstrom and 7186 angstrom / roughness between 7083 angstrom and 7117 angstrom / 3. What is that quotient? 0.41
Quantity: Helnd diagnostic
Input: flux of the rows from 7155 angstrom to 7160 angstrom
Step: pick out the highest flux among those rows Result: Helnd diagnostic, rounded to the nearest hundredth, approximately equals 12.66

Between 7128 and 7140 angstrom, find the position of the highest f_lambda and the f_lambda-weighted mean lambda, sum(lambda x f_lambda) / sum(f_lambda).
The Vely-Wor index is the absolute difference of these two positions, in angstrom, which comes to 3.2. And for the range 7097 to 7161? 8.0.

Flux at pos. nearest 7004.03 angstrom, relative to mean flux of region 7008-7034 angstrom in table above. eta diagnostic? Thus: 1.05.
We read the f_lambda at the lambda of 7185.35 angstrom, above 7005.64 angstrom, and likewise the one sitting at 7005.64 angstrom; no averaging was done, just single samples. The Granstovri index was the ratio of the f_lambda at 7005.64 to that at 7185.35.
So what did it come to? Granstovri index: 1.87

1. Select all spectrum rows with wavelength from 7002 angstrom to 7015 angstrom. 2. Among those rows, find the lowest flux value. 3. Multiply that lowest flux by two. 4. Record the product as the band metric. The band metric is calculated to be 28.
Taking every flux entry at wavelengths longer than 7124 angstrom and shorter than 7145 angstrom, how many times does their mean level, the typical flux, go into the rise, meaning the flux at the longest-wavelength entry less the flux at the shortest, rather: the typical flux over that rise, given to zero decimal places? 33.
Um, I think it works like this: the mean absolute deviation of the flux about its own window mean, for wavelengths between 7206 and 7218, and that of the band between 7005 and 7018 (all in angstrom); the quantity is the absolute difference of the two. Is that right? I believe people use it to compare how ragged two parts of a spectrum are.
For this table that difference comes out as 0.3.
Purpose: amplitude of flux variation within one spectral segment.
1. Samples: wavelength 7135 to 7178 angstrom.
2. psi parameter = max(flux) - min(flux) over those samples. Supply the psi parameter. 8.0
